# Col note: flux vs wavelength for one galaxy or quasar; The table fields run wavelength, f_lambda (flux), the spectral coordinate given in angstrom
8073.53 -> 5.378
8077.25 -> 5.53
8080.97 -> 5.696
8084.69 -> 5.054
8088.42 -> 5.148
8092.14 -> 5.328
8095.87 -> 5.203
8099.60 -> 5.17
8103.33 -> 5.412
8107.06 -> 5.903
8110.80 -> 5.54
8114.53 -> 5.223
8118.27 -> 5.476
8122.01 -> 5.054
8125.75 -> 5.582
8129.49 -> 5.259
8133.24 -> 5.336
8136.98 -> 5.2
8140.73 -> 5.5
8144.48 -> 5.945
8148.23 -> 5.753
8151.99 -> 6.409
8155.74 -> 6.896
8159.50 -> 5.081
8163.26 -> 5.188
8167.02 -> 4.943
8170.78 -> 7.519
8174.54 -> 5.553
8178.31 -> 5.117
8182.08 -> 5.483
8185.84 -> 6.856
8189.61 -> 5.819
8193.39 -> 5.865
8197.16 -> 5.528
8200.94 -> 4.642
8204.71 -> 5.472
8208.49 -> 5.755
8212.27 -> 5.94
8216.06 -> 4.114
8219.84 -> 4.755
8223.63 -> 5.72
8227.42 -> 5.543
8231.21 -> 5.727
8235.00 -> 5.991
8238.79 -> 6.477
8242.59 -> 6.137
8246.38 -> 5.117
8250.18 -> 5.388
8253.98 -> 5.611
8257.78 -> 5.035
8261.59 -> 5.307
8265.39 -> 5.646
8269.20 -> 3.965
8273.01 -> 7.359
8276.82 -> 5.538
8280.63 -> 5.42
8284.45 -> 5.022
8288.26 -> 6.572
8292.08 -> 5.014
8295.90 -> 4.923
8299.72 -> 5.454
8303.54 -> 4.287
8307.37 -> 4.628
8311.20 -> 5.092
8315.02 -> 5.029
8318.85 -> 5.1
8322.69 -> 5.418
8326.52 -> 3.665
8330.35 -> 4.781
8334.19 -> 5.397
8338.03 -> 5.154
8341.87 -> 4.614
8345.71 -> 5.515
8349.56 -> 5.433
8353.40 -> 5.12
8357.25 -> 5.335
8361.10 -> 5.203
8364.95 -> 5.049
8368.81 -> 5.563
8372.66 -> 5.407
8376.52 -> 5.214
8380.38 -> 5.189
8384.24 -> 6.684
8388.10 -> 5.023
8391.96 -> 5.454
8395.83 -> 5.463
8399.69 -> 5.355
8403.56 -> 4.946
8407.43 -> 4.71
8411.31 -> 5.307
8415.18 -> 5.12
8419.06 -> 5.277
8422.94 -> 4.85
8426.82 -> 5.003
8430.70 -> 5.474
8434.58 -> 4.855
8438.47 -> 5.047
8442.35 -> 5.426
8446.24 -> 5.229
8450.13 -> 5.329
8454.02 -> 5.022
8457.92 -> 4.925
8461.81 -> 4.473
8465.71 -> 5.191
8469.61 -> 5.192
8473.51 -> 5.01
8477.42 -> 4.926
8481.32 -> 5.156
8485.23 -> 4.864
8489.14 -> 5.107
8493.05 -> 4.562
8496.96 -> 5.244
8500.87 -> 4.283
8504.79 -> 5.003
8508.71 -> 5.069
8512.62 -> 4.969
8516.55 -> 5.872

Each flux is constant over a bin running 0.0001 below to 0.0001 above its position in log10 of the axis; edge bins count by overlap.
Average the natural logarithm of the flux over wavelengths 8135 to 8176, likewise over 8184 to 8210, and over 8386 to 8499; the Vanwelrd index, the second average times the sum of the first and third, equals 5.86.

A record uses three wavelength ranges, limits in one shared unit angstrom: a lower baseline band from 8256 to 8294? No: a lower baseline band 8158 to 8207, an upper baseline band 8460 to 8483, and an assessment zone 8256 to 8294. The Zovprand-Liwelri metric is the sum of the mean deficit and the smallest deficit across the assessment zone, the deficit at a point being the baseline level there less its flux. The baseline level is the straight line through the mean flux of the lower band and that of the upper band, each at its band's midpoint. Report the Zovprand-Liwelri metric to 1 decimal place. -2.0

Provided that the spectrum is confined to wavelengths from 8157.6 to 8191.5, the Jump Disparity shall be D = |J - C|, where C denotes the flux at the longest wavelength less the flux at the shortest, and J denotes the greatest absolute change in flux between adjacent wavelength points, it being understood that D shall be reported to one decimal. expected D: 1.8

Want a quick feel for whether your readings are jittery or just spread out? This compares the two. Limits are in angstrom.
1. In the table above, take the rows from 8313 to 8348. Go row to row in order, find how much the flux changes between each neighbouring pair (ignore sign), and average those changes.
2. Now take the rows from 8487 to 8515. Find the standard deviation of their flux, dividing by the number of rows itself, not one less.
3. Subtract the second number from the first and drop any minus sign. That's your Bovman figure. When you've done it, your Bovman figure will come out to 0.38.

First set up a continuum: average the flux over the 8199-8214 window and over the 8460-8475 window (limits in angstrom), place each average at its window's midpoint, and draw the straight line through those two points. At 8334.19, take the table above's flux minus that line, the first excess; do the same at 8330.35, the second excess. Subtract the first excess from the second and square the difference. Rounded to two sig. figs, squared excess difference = 0.39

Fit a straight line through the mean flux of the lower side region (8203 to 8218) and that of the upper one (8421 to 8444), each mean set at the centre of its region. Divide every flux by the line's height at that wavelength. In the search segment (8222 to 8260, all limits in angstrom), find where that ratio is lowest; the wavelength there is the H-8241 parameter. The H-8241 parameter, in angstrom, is 8257.78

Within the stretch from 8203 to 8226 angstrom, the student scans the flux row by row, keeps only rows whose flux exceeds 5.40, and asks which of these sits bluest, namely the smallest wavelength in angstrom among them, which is 8204.71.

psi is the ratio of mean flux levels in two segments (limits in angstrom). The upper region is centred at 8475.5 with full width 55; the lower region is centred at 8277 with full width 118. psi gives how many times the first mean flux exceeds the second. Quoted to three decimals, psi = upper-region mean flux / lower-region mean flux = 0.929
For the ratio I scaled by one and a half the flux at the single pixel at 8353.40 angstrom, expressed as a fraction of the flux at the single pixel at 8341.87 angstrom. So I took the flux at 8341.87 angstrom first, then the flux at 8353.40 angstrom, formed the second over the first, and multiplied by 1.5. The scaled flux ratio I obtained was 1.66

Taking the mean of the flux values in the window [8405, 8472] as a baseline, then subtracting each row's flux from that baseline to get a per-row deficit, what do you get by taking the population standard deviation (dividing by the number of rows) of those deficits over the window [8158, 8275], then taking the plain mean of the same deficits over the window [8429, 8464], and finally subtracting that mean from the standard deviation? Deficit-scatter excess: 0.77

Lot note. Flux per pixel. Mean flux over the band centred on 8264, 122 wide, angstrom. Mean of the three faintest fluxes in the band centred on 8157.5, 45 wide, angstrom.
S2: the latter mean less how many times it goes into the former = 3.98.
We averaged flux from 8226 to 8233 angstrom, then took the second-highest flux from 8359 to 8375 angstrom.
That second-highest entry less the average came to -0.2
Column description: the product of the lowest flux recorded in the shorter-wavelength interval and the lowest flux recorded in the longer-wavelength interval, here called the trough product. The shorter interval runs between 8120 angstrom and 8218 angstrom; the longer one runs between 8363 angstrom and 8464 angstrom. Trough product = 18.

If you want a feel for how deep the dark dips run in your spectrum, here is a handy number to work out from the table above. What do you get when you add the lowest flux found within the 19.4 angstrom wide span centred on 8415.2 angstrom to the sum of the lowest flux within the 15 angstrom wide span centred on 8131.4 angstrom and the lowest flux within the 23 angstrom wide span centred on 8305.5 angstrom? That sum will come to 14.2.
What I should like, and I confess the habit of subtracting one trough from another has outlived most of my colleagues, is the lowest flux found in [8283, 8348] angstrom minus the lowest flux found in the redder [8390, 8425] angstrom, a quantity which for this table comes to -1.0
